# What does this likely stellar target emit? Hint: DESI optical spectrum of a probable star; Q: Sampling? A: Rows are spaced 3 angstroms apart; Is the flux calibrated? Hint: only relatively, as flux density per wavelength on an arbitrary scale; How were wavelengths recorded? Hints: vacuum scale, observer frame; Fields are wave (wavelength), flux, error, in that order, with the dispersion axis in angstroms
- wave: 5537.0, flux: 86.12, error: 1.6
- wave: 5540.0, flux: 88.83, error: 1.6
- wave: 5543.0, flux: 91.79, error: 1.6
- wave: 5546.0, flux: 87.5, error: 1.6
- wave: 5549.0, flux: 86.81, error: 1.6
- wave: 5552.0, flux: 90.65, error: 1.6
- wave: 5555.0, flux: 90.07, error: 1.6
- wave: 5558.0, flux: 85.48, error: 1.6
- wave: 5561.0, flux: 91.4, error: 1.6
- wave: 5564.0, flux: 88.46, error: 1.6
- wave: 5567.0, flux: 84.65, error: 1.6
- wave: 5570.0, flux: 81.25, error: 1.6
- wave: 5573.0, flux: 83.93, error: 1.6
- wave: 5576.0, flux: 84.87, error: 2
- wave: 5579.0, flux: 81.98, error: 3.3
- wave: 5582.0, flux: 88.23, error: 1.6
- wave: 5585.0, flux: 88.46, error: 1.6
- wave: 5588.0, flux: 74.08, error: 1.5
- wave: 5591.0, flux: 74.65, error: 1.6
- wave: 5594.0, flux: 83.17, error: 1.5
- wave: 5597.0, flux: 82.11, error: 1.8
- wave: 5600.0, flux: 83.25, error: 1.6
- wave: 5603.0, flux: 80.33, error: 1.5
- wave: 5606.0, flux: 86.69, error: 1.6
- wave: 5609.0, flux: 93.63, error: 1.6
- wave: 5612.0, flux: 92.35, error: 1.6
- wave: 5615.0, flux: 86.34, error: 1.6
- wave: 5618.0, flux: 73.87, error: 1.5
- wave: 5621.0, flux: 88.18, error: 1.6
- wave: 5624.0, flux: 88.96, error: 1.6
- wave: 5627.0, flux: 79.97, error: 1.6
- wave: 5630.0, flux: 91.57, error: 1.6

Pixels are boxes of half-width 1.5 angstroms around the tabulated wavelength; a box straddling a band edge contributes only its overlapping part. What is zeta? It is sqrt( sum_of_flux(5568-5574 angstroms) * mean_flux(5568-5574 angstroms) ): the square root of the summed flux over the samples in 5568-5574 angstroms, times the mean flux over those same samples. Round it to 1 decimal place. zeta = 116.8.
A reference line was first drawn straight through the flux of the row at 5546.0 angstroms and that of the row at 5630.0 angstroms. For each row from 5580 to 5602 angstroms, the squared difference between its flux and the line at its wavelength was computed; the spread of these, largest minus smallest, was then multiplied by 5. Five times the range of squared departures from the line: 1190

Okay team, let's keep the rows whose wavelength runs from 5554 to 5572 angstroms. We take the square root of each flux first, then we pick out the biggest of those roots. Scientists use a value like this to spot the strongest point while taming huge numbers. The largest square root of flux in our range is 9.56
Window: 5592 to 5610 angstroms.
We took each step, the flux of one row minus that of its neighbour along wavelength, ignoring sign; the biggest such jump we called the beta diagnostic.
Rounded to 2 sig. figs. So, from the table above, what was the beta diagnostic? 6.9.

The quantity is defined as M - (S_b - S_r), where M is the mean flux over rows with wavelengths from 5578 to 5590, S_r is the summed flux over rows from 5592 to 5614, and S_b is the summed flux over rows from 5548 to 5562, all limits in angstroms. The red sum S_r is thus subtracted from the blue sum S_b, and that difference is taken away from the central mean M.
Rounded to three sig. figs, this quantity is 240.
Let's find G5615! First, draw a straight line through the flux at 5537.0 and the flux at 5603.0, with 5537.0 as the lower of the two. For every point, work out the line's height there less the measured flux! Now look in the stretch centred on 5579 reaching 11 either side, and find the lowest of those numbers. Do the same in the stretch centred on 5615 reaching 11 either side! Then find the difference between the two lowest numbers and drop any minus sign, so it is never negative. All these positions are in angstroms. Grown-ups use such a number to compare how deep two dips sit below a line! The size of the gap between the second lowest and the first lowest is 7.3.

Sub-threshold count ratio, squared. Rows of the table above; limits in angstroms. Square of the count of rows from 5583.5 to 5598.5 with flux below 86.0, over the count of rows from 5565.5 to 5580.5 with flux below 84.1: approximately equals 1.8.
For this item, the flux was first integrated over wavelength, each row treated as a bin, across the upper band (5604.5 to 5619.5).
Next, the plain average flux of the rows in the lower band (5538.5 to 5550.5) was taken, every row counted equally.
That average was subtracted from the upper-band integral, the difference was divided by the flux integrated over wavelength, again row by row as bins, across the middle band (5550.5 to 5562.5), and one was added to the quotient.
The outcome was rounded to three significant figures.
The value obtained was 2.13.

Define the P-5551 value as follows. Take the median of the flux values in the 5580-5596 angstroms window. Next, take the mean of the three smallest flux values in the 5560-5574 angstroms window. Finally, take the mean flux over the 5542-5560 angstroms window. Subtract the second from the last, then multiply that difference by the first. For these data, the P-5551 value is 452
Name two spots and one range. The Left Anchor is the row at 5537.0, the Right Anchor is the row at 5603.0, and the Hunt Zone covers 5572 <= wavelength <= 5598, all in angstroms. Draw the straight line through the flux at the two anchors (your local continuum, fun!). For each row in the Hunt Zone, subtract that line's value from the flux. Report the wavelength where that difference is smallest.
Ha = 5588.0 angstroms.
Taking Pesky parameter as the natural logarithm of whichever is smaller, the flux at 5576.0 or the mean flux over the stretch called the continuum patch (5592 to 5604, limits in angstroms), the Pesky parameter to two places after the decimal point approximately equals 4.41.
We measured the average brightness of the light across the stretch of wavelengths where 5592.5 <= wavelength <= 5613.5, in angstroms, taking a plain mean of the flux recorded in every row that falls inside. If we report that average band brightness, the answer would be 85.9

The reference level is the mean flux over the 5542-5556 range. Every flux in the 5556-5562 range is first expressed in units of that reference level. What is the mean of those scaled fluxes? 0.990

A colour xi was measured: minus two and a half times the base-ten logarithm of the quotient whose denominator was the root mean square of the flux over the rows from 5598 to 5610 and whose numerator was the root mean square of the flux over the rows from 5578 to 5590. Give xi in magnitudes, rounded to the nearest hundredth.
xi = 0.03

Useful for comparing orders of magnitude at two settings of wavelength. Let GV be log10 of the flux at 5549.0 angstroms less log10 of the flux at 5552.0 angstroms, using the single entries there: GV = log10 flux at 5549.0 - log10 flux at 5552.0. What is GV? -0.019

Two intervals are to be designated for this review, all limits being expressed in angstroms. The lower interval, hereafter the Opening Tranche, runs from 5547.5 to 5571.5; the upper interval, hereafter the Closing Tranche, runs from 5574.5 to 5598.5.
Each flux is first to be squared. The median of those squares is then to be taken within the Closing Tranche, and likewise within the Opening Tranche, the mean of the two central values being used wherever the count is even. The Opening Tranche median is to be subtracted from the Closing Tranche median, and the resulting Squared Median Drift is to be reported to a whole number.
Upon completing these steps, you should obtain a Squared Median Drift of -851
